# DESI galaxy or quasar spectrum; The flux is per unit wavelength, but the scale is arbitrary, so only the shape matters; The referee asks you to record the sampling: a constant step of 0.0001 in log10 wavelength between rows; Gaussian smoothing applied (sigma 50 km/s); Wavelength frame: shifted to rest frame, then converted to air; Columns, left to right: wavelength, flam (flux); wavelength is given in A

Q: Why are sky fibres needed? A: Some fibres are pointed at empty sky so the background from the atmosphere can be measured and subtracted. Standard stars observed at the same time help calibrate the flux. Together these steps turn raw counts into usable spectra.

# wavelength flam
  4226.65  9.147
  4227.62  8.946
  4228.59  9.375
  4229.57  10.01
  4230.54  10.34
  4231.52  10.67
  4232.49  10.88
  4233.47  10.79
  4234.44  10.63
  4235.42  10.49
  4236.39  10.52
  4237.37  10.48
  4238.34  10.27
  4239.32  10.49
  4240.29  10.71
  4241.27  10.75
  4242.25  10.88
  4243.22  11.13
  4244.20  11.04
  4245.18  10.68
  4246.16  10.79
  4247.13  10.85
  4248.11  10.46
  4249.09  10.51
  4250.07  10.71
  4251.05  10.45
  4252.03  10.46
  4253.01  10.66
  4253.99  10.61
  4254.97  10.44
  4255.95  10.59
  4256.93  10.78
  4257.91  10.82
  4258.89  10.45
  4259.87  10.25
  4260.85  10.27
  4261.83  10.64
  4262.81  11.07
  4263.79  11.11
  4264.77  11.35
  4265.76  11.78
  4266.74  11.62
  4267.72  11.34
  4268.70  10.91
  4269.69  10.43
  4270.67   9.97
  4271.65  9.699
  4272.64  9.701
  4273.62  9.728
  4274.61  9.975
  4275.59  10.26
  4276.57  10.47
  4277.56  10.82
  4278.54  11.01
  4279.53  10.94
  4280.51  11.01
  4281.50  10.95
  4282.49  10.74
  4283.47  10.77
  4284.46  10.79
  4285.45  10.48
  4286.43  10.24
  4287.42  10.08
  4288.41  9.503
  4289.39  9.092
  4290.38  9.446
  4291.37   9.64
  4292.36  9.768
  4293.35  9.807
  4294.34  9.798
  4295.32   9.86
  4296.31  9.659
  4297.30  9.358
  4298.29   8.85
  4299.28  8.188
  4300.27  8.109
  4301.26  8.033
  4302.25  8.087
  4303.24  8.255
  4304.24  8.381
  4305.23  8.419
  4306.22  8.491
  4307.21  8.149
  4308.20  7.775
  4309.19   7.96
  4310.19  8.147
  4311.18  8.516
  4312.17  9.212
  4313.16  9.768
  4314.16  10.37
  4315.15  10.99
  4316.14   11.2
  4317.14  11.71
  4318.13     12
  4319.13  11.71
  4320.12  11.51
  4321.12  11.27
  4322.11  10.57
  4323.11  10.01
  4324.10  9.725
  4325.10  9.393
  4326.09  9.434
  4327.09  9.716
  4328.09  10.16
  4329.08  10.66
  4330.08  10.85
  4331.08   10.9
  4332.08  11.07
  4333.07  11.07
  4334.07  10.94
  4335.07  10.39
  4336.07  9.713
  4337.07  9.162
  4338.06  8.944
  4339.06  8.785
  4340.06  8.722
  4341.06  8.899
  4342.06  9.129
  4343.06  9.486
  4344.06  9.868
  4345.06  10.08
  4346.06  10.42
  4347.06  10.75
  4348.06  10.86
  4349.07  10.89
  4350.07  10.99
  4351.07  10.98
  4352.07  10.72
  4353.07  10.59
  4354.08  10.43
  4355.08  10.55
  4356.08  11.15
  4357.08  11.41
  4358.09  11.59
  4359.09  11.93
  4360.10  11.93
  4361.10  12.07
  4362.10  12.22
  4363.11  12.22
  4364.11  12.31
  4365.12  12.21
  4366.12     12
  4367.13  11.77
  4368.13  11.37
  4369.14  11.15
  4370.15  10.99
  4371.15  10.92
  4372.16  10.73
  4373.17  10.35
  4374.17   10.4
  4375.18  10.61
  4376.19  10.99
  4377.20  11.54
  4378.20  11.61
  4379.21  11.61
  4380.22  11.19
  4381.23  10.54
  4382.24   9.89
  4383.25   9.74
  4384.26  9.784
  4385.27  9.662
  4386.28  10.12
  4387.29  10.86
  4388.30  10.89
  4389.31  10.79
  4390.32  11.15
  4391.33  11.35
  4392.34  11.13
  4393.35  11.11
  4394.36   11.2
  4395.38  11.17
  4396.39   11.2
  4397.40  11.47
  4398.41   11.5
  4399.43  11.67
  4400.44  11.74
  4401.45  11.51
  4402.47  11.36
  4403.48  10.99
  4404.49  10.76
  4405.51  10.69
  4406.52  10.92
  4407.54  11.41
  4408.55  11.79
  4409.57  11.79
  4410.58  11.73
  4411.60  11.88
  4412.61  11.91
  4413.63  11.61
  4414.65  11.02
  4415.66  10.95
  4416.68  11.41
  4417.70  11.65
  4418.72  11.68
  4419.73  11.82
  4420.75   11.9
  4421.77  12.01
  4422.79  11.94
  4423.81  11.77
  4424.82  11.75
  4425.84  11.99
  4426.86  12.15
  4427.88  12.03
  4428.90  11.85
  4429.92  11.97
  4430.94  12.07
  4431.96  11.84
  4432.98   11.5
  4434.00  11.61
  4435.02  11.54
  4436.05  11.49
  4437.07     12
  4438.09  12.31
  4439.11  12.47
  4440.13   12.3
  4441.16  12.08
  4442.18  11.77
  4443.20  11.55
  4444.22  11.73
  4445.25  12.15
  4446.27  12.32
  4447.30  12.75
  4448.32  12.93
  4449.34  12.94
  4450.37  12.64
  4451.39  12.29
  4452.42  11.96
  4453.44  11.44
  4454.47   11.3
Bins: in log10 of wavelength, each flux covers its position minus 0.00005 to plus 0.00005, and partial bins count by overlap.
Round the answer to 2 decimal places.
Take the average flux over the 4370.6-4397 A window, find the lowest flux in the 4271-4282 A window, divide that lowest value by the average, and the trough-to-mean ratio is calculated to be 0.90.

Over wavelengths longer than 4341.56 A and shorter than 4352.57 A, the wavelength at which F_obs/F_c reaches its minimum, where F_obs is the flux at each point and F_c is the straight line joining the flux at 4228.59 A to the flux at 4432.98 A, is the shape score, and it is 4342.06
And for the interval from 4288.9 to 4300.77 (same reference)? 4300.27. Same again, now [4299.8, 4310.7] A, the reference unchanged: 4308.20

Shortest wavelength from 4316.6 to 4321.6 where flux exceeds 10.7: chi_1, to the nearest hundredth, 4317.14 A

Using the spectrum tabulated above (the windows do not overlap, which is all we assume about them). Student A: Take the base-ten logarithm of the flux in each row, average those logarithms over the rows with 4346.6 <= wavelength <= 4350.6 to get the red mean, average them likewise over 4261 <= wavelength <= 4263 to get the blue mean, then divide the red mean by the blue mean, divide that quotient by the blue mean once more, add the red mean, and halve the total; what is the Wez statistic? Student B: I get 1.00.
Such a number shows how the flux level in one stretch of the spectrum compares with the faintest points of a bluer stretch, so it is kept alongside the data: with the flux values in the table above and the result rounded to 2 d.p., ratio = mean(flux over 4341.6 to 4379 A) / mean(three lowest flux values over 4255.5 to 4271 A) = 1.09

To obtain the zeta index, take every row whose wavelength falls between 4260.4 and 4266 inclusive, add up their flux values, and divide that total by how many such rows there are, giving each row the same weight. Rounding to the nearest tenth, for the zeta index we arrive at 11.0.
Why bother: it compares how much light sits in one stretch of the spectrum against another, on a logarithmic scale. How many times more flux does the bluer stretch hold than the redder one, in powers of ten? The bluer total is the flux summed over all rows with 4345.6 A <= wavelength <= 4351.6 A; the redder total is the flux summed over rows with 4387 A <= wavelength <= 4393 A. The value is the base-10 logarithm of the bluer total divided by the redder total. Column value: -0.01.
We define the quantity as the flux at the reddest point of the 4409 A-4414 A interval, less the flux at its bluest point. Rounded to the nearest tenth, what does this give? -0.2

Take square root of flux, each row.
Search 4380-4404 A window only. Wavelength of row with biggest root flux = 4400.44 A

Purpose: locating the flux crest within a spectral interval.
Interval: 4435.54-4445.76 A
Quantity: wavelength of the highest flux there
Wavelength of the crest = 4439.11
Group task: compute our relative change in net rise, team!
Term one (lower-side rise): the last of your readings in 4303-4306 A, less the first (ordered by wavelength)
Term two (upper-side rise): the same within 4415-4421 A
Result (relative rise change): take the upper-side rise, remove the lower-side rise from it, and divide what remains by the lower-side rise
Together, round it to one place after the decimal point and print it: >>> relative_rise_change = 4.8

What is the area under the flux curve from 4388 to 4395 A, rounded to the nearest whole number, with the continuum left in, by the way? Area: 78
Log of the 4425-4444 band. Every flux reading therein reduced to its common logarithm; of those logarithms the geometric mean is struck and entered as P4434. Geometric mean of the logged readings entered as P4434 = 1.08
